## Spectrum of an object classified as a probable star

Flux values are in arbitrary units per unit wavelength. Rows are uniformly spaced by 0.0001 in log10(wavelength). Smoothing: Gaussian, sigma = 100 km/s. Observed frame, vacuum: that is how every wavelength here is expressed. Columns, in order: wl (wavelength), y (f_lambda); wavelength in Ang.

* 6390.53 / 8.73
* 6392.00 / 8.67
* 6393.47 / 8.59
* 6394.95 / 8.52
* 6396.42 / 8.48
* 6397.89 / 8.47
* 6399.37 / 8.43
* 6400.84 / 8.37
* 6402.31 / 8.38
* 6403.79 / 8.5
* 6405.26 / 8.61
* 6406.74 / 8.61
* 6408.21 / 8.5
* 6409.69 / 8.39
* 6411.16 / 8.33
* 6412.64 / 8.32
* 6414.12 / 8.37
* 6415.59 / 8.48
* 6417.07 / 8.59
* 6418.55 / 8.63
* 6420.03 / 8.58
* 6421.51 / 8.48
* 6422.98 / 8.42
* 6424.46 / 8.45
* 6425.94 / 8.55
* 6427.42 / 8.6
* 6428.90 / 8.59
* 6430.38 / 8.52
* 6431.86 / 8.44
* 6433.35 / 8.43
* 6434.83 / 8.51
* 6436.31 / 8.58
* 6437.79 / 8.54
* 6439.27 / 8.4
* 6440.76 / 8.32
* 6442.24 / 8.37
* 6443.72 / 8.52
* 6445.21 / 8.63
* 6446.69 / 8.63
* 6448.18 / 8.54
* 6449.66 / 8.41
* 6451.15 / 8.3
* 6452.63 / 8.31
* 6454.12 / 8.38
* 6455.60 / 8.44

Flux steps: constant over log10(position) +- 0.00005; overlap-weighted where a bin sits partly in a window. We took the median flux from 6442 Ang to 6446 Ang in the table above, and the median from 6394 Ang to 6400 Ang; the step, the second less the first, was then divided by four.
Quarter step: -0.011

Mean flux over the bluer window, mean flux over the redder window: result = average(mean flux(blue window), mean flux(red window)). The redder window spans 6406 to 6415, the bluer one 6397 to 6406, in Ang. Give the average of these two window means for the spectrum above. 8.44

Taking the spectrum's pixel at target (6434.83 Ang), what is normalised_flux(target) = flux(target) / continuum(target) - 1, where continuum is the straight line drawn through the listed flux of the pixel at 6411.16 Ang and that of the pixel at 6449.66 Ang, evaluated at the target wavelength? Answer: 0.016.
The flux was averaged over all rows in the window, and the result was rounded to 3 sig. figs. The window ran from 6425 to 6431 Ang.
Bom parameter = 8.56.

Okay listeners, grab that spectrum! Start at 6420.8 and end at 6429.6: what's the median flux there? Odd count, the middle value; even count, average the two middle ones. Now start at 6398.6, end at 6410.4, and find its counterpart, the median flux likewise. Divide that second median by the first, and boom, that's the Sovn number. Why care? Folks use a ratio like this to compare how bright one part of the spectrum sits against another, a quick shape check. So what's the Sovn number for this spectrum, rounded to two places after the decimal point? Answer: 0.99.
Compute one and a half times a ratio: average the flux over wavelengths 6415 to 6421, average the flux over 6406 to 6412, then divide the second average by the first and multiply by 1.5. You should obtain 1.48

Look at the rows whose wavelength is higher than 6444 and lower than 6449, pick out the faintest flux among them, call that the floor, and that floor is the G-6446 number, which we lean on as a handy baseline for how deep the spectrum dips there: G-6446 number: 8.54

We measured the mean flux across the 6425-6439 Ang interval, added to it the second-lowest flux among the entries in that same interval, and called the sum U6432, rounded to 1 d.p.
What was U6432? 17.0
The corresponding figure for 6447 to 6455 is 16.7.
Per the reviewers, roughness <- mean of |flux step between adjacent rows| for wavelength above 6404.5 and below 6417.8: 0.070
